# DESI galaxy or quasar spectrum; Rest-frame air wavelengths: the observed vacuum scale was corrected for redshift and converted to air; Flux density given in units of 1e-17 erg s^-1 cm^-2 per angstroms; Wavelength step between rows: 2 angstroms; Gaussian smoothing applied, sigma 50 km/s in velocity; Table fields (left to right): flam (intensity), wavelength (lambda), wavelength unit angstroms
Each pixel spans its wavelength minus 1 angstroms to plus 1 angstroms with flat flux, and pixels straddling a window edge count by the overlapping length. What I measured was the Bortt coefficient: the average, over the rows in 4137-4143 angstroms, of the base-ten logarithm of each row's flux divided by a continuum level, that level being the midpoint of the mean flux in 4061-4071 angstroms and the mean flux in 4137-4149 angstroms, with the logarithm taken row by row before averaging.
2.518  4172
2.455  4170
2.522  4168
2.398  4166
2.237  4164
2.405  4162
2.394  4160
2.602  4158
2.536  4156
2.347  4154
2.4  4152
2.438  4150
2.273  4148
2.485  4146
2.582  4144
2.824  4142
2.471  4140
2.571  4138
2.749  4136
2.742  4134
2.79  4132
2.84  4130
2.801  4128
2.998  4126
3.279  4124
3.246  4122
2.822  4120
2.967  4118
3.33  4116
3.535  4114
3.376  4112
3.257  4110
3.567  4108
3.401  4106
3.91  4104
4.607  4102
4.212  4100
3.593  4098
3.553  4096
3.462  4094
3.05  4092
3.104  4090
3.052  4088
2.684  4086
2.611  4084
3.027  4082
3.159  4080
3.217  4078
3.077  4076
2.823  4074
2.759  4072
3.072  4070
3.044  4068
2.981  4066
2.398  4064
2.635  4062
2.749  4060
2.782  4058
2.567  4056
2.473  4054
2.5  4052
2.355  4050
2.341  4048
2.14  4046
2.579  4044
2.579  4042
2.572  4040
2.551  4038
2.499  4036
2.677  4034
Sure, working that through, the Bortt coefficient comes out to -0.010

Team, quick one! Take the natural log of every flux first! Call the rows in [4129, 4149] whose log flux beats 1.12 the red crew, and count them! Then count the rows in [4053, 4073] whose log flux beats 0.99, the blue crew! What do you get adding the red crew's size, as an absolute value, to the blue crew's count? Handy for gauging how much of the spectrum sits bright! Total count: 6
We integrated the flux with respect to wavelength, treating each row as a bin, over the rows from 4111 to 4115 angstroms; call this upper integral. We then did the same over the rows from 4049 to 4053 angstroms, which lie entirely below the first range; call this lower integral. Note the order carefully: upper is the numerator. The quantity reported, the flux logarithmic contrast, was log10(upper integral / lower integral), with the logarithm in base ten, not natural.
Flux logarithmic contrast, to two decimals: 0.15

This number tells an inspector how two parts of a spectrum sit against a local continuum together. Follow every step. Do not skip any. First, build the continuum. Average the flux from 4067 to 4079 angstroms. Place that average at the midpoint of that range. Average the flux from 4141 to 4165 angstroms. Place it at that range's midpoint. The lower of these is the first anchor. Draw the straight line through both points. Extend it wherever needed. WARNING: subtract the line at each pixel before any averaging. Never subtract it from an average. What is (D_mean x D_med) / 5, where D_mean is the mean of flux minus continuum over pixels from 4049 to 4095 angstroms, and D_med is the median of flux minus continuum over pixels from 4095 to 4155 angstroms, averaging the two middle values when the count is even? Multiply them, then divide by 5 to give -0.01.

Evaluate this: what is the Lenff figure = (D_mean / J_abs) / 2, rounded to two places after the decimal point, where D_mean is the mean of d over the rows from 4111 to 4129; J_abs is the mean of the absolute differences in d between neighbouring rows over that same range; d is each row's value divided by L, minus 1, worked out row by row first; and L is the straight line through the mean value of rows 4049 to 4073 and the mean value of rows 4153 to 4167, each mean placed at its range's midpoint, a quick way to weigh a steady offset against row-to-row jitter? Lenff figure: 1.38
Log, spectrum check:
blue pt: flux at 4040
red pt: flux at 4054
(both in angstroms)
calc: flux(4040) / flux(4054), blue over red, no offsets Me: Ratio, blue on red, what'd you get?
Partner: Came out 1.04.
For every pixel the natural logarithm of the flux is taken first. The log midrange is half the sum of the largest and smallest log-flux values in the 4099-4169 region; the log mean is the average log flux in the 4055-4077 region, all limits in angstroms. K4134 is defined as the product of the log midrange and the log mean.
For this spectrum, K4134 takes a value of 1.20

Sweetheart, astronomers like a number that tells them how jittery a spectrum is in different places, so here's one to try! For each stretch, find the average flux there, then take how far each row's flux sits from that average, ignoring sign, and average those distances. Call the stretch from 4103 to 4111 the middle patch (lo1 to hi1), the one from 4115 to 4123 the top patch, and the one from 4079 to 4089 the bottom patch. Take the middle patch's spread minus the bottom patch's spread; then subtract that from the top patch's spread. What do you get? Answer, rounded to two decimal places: 0.20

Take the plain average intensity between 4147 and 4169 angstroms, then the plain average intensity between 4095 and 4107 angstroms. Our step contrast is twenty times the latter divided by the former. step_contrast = 32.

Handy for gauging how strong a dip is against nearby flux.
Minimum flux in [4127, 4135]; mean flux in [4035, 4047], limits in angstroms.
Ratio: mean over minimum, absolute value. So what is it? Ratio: 0.91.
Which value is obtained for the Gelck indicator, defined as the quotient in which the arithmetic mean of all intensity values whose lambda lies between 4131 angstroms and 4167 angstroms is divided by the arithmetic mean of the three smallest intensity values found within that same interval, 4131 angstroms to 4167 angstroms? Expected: 1.10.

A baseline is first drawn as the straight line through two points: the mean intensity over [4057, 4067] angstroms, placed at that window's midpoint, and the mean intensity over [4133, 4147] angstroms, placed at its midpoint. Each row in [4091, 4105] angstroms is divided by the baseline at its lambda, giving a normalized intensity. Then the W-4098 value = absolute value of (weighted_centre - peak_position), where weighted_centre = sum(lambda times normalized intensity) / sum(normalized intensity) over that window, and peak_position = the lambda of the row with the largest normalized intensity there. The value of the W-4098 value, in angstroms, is 3.6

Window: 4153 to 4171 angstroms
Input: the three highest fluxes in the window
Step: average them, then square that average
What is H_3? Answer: 6.5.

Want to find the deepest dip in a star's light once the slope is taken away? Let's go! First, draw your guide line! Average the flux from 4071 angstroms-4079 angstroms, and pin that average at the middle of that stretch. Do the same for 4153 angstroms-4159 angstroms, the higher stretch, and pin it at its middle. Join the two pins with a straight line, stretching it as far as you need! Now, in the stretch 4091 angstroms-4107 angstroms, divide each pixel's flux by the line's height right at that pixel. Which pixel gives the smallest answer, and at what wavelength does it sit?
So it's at 4092 angstroms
